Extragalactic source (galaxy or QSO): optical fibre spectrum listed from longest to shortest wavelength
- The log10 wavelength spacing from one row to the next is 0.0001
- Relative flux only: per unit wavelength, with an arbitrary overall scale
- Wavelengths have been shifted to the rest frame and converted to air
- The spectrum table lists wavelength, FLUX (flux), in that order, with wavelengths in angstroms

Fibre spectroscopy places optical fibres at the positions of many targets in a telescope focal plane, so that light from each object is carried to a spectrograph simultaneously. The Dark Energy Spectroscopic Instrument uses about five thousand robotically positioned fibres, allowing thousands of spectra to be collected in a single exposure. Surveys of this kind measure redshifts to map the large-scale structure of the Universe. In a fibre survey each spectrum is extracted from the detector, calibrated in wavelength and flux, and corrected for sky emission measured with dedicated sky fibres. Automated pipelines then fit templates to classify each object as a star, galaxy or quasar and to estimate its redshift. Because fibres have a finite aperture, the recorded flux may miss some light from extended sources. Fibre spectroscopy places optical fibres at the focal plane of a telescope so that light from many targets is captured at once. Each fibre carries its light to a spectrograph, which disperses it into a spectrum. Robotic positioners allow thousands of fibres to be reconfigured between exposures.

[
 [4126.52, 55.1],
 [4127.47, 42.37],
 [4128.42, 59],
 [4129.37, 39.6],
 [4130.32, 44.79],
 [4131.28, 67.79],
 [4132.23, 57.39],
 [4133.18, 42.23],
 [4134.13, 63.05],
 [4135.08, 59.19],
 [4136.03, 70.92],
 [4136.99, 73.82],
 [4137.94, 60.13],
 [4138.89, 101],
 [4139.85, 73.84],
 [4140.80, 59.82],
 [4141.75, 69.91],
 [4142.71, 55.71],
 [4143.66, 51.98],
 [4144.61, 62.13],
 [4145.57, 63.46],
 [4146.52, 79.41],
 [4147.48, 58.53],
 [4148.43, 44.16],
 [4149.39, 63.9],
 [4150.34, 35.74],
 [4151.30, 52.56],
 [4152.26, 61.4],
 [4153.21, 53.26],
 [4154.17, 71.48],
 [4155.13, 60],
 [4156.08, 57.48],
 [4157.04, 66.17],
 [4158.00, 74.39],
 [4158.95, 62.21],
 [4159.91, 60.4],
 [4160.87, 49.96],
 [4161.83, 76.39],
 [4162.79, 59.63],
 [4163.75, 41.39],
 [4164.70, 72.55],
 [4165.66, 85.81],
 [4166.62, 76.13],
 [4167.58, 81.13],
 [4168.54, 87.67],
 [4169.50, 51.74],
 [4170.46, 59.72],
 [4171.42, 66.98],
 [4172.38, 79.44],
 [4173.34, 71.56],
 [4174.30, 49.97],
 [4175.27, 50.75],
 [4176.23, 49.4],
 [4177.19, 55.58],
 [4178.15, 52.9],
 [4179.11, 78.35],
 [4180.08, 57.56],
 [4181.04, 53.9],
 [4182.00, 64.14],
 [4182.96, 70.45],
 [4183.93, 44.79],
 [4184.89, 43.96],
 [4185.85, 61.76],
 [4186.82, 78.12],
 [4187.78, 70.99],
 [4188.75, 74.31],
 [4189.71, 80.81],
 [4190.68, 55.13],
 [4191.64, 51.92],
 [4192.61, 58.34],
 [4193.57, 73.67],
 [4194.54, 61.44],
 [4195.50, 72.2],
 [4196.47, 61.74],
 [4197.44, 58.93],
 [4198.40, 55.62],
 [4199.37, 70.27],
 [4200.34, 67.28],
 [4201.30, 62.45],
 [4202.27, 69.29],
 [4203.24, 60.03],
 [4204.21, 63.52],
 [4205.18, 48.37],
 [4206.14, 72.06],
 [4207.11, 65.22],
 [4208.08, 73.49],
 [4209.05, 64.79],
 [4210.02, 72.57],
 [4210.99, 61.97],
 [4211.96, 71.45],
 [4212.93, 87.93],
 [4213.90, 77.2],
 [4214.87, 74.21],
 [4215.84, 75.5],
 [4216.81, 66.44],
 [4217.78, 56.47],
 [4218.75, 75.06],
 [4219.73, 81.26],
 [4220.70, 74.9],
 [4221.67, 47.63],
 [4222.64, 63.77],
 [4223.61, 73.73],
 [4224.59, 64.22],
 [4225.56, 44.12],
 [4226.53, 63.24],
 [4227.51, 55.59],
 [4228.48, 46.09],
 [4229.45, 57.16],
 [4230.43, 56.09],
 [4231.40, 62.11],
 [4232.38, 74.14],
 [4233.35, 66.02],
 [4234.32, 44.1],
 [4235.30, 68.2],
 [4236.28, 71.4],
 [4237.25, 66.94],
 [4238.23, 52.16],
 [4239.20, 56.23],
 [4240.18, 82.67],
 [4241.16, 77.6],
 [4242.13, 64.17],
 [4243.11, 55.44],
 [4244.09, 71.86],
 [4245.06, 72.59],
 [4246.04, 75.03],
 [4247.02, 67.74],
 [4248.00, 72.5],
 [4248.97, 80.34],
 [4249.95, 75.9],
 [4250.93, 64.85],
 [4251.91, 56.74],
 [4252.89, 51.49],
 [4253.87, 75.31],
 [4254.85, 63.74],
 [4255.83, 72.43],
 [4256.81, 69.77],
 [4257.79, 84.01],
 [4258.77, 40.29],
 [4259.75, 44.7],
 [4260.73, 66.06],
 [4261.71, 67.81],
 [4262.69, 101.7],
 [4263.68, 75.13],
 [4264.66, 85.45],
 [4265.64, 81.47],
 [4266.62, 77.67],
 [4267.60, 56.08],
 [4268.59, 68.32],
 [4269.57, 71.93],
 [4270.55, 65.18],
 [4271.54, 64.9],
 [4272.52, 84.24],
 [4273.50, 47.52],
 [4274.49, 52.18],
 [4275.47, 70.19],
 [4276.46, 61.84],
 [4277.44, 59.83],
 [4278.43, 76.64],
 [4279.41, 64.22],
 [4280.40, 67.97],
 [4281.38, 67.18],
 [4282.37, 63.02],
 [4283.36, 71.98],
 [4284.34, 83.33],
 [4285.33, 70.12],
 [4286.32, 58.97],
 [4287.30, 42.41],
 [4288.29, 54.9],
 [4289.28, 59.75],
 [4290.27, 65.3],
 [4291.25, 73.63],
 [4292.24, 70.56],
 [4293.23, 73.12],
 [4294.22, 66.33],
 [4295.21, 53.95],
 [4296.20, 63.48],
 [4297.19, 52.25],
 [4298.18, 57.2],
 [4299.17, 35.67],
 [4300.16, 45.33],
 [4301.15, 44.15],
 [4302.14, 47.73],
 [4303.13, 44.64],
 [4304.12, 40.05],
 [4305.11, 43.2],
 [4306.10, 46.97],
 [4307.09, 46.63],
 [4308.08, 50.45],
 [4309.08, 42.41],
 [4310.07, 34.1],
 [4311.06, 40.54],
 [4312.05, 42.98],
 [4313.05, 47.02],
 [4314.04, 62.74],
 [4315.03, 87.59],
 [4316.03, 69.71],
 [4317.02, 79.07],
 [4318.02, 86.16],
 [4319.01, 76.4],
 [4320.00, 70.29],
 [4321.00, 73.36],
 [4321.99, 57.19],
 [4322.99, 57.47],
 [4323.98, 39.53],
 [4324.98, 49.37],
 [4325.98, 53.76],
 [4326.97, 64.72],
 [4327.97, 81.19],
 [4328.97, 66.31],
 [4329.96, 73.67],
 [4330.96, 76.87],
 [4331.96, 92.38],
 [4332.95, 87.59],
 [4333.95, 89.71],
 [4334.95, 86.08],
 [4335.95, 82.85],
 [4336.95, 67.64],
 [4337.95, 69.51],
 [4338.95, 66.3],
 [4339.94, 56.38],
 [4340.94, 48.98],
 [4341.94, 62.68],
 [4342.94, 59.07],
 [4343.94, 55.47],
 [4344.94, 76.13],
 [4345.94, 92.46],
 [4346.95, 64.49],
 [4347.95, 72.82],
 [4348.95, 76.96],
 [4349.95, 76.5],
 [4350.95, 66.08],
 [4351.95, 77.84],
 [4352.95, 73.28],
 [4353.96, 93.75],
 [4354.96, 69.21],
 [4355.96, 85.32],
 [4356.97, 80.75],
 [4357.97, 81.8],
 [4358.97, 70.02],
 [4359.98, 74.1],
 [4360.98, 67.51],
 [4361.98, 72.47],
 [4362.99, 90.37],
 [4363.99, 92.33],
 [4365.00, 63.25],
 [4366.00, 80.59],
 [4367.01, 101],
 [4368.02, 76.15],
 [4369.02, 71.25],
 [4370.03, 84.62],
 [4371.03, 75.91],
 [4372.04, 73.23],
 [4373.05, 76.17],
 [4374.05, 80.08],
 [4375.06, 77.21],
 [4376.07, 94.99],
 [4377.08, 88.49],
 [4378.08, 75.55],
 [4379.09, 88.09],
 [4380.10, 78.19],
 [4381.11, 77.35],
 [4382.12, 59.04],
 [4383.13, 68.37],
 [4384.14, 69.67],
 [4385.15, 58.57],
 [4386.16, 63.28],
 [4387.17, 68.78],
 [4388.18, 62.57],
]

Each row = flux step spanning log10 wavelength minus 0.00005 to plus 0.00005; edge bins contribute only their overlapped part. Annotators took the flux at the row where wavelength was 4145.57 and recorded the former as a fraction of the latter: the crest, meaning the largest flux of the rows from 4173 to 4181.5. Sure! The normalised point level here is 0.81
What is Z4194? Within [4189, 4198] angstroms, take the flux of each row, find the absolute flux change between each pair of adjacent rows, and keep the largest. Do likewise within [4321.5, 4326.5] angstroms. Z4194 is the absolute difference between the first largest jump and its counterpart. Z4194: 7.7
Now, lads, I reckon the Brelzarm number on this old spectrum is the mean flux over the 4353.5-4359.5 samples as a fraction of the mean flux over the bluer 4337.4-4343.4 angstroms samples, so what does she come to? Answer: 1.32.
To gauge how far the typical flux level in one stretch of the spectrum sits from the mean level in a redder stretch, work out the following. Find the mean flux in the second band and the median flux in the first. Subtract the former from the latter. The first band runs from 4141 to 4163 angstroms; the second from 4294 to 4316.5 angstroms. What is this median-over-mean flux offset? 10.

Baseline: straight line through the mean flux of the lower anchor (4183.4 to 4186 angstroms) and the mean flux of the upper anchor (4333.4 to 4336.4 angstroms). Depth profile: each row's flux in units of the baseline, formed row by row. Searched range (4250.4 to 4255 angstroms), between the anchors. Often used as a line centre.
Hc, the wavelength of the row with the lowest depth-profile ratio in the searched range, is 4252.89 angstroms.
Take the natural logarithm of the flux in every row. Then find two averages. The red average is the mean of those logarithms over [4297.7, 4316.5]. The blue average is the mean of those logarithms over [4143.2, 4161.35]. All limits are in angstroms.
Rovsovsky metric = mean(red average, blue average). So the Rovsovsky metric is 3.97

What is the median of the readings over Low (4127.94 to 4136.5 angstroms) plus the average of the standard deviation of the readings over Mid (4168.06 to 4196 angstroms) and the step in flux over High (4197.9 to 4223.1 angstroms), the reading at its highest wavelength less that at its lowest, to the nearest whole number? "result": 69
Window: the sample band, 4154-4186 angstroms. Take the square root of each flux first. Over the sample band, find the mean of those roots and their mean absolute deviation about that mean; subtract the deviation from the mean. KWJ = 7.3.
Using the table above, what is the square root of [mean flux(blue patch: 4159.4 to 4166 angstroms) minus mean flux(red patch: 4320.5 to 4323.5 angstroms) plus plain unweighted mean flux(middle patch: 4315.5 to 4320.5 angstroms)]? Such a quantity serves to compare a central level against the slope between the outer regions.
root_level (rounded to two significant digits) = 8.8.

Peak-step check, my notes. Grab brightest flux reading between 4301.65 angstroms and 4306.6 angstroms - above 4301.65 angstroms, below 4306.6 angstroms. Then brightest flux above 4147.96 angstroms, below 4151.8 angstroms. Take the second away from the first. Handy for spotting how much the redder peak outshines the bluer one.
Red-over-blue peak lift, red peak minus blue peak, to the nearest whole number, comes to -16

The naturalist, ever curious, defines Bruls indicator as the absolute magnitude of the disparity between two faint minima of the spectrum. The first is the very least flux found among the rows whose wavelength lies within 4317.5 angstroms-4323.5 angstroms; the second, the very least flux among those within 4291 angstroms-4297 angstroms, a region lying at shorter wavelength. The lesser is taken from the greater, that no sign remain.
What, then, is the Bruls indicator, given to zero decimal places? 3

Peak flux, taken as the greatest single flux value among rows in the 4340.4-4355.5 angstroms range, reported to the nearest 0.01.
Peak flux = 93.75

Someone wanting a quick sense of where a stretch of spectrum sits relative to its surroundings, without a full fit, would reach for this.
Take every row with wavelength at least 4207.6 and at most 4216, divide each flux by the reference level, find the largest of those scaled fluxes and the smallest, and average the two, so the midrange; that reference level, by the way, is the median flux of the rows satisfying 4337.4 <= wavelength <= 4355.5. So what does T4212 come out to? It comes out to 1.08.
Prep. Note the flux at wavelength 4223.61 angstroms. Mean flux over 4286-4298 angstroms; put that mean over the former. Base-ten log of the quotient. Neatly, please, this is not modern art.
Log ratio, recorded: -0.08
